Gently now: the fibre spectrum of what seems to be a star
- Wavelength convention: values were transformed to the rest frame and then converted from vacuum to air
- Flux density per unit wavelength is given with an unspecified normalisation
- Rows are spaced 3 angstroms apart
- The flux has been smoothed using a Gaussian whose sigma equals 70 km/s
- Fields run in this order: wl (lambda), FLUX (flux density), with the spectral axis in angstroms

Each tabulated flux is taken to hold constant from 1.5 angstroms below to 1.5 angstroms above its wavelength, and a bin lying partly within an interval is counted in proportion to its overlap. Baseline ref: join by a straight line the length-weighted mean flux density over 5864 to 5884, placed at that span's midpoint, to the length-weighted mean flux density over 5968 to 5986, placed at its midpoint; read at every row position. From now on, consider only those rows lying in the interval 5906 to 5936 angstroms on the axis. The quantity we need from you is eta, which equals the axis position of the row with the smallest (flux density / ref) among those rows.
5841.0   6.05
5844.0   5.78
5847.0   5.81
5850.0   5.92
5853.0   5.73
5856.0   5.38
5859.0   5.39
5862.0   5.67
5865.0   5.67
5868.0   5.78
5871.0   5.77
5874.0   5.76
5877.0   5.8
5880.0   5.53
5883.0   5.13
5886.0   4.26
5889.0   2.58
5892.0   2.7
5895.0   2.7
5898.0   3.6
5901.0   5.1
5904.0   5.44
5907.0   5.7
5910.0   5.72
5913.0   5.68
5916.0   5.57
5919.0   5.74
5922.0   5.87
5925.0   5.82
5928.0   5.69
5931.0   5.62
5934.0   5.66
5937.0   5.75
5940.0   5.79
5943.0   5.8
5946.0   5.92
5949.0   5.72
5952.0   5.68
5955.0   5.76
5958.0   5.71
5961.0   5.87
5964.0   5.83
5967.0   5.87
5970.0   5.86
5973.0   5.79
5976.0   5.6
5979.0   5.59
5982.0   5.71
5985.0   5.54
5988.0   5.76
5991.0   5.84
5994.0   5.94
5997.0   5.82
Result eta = 5916.0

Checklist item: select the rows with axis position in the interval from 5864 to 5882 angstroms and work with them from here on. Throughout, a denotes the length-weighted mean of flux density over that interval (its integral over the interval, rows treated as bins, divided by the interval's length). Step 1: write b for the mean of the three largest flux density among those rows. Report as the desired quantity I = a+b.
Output 11.5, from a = 5.70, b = 5.78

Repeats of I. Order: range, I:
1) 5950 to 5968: 11.6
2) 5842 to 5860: 11.5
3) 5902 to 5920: 11.3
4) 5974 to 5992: 11.4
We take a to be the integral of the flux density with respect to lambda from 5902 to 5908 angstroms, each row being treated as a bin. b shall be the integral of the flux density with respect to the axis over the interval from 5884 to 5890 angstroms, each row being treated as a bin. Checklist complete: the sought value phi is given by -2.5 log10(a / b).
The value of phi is -0.45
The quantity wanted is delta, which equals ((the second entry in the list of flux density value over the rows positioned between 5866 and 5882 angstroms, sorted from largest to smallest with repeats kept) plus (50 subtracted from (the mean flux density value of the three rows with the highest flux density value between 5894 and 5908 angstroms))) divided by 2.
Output -19.4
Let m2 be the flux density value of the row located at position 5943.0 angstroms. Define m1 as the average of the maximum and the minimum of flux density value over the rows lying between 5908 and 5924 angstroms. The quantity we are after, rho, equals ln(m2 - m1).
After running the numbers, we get -2.5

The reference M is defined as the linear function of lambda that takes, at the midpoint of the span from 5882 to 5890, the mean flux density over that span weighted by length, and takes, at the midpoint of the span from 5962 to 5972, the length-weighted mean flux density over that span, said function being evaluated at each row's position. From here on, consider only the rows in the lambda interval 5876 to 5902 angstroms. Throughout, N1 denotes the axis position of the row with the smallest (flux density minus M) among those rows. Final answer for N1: 5895.0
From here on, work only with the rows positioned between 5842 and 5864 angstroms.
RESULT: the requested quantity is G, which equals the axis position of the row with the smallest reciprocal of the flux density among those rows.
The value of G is 5850.0 angstroms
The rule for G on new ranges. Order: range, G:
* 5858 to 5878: 5877.0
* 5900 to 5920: 5919.0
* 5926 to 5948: 5946.0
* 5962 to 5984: 5967.0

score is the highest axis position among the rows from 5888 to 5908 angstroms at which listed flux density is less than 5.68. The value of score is 5904.0 angstroms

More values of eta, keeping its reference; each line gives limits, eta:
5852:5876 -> 5856.0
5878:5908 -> 5889.0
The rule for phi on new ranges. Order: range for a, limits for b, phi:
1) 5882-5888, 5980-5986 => 0.25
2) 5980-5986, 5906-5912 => 0.02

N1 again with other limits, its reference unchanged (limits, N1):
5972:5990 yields 5985.0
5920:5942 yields 5940.0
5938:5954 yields 5952.0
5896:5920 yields 5898.0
